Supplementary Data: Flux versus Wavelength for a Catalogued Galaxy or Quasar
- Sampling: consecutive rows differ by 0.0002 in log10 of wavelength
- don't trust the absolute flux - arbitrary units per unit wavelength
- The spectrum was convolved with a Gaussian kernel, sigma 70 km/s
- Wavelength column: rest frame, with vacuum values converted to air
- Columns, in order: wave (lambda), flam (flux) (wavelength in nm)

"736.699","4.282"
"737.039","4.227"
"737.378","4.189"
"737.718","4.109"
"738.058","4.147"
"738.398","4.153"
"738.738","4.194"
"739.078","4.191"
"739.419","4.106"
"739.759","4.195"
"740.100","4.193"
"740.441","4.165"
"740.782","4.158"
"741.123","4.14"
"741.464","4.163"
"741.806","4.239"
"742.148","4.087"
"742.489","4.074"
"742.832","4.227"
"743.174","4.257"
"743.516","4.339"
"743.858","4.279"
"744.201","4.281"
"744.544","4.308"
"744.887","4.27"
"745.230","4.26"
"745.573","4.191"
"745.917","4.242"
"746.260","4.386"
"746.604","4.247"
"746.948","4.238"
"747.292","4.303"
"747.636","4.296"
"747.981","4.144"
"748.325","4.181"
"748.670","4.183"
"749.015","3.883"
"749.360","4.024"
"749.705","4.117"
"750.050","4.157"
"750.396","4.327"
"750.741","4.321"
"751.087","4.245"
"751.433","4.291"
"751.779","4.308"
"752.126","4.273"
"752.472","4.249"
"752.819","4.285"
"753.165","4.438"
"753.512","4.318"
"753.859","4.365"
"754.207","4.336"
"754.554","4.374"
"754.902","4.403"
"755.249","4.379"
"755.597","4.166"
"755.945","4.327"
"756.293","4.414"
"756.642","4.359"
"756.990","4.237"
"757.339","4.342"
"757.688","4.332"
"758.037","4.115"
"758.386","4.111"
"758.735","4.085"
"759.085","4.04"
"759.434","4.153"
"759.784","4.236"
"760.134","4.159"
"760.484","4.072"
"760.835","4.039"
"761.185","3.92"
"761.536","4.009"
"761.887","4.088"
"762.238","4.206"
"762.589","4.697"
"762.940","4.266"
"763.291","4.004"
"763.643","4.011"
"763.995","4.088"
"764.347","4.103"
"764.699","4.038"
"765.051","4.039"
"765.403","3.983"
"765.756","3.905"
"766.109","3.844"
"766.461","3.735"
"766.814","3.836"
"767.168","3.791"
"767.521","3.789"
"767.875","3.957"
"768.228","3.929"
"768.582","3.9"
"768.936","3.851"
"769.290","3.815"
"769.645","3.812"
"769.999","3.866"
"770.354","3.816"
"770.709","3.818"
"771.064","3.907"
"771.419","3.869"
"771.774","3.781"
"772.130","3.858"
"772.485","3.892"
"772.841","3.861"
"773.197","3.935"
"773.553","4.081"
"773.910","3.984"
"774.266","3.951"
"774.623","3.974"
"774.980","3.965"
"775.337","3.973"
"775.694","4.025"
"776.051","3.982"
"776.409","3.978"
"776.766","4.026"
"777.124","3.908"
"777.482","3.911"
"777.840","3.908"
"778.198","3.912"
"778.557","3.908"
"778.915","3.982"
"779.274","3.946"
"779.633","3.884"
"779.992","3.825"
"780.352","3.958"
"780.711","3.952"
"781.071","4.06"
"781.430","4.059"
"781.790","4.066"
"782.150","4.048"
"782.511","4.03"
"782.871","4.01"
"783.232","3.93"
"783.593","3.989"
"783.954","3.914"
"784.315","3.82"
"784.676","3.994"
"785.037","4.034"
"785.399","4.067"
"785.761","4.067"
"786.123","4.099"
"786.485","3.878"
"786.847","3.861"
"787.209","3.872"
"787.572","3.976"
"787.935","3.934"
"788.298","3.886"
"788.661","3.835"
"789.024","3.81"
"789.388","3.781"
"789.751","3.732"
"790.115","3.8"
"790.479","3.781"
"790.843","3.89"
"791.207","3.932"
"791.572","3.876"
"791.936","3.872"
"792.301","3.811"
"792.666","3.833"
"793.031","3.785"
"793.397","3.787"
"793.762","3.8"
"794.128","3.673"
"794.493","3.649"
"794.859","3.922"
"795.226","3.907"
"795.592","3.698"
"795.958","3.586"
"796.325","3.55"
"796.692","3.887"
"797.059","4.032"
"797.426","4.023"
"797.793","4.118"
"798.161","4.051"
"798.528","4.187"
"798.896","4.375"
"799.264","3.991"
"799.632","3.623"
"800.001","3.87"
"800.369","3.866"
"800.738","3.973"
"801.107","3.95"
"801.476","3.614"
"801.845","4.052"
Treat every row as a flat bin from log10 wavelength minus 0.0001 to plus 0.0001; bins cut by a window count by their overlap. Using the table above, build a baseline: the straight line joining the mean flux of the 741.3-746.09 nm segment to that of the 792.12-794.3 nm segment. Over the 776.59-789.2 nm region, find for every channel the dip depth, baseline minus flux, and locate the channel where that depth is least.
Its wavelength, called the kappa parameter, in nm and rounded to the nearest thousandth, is 786.123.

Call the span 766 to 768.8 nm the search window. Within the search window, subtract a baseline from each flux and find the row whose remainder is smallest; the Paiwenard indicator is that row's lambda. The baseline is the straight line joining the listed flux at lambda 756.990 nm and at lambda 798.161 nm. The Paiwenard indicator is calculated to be 766.461 nm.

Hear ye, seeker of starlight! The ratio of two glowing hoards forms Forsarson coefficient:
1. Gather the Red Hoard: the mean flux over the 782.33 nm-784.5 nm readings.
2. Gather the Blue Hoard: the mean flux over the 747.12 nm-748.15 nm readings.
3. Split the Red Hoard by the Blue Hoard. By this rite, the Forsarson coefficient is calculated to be 0.930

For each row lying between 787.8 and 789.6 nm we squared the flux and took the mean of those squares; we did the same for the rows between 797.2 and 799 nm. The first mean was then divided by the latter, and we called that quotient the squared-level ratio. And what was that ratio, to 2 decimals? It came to 0.86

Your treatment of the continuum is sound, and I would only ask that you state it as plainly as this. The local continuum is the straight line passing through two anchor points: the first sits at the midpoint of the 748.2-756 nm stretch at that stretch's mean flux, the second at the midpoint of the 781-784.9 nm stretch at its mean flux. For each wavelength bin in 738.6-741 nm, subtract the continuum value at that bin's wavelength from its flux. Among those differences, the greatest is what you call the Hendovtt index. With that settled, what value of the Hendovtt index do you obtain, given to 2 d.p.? -0.17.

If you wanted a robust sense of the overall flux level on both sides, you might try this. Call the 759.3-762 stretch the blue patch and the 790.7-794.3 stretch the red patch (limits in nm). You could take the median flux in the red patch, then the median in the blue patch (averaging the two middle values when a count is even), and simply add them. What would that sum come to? 7.90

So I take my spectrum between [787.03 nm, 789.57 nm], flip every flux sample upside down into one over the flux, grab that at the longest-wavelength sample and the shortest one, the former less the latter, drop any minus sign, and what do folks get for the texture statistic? 0.0062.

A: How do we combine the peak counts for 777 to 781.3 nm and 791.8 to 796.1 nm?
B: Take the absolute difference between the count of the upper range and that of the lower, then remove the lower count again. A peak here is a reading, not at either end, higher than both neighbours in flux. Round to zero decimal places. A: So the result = -3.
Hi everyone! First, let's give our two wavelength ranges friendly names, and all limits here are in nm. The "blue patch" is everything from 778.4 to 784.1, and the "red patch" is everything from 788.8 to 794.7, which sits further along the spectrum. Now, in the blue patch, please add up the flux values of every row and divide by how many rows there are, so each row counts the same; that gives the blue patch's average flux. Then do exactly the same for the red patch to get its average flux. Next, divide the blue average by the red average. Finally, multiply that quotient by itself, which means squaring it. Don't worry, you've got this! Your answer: 1.09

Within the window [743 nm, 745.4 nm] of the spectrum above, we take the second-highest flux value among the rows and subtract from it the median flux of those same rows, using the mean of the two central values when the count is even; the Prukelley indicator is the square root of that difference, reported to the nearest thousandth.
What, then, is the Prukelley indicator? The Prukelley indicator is 0.170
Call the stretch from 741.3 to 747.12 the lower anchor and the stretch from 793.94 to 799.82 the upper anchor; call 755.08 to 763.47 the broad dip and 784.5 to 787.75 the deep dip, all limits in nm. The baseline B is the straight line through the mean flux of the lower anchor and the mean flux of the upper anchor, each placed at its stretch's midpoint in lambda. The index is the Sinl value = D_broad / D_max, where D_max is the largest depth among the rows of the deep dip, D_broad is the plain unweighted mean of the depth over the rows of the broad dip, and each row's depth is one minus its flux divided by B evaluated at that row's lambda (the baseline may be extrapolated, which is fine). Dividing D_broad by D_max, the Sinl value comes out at -0.56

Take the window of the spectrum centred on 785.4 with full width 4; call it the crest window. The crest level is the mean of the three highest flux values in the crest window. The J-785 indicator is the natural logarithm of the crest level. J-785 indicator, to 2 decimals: 1.41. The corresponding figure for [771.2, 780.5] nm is 1.40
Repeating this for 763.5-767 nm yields 1.41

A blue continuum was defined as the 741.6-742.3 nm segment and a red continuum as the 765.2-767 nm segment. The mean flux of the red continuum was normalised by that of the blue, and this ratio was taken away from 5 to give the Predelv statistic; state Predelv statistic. 4.07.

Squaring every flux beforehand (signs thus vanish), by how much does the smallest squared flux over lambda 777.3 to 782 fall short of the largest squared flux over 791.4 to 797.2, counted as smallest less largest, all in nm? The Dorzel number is -1.6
